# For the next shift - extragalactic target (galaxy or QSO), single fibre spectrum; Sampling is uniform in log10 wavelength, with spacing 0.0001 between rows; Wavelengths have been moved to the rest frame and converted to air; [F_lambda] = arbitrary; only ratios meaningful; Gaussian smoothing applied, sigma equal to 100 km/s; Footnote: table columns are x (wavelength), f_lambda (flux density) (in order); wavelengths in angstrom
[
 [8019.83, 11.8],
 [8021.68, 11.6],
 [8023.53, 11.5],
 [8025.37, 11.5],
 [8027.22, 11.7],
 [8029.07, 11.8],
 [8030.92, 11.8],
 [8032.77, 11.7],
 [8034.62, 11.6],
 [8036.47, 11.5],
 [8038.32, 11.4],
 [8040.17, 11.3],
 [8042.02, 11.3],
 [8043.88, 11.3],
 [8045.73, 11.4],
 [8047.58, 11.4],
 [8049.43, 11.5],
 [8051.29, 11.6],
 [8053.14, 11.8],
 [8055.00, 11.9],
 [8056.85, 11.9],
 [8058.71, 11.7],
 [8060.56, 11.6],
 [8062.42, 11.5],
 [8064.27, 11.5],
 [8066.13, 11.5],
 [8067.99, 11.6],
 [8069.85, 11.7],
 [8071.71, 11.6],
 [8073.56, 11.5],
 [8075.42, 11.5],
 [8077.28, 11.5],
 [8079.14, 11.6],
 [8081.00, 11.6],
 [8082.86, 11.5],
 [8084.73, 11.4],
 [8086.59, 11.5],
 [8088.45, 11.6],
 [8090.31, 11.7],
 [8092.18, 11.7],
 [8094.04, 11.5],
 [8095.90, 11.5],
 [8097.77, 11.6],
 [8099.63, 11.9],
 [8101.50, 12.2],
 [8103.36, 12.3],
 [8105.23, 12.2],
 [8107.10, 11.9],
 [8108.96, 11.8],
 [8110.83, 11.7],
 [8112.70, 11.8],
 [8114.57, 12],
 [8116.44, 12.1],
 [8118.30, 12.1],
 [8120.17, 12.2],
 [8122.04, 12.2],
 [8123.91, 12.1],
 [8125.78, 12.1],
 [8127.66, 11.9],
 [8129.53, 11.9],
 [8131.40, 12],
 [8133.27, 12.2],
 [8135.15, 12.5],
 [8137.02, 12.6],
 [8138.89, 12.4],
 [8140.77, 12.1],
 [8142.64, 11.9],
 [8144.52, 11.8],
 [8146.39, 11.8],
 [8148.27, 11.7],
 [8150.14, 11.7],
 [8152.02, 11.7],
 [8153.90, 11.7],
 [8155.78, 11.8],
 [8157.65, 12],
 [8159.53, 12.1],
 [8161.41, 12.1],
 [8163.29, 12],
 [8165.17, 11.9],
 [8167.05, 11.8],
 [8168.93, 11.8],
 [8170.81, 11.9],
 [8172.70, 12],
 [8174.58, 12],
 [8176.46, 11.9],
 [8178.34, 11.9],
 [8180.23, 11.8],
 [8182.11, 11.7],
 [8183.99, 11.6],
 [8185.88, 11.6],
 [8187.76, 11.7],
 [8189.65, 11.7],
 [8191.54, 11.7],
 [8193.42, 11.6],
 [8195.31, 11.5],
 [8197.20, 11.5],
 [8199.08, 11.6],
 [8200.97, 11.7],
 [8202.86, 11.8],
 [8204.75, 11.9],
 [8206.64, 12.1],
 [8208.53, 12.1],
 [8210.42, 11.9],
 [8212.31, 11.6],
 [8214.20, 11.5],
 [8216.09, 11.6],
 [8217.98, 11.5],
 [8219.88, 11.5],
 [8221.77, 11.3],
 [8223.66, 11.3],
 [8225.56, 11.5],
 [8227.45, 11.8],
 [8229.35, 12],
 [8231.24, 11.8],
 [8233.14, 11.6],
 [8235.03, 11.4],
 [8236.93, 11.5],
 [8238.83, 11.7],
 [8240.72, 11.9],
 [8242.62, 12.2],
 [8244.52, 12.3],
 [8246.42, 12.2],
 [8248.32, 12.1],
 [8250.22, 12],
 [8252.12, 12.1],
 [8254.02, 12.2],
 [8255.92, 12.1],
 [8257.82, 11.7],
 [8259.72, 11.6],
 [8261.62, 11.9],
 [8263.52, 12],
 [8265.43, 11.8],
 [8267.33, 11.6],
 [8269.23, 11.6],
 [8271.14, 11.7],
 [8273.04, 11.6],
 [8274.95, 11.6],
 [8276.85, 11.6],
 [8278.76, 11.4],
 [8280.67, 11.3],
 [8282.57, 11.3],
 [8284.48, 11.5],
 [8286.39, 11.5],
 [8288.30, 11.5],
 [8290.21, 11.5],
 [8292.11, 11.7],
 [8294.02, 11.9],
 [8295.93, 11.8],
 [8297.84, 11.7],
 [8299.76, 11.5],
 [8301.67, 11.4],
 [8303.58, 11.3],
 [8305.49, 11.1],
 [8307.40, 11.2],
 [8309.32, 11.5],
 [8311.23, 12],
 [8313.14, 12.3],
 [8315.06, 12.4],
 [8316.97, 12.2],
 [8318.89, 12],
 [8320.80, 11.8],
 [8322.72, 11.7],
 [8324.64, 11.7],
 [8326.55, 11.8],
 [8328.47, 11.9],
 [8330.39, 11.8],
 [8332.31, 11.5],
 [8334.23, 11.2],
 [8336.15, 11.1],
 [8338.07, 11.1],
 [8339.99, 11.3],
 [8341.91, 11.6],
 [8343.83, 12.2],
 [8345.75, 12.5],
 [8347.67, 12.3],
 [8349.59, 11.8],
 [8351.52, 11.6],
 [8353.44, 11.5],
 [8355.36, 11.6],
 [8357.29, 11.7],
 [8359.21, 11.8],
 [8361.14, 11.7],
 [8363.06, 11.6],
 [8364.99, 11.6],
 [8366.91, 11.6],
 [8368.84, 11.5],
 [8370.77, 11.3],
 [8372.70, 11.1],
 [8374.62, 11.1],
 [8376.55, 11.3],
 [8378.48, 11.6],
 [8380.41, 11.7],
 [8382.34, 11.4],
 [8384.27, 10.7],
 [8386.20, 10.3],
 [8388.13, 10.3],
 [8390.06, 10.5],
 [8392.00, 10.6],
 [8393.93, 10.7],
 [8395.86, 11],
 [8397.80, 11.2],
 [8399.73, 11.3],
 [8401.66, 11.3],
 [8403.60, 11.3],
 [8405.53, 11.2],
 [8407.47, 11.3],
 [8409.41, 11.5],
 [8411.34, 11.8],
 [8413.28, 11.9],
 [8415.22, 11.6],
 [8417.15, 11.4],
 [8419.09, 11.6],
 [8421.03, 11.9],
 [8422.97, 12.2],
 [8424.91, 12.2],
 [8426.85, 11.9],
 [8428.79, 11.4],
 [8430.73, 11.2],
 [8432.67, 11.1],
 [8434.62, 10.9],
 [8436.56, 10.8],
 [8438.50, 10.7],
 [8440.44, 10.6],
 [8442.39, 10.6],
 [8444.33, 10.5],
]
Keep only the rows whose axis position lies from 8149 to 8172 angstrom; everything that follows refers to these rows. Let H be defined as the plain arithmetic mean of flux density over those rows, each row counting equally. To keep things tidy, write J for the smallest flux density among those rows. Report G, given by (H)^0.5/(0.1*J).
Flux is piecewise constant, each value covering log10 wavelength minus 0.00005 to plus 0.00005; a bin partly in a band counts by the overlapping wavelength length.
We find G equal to 2.95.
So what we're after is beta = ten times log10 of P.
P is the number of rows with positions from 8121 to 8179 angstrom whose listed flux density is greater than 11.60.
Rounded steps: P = 31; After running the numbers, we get 15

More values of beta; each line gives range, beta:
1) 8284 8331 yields 12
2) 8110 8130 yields 10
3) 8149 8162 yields 8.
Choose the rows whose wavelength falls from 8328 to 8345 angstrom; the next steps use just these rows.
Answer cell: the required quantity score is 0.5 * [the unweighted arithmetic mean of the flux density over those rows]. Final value 5.76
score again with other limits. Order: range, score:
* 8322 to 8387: 5.77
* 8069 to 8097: 5.78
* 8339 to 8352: 5.95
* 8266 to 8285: 5.76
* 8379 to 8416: 5.57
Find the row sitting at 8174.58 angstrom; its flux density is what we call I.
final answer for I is 12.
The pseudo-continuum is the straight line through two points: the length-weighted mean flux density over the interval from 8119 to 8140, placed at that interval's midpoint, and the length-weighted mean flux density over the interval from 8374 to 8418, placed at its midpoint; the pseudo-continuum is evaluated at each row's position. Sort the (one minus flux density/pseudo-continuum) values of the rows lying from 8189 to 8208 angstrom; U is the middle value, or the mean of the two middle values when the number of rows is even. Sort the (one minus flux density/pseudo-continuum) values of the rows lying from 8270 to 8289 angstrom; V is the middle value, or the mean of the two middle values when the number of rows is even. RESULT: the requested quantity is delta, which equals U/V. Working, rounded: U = 0.021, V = 0.01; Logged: 3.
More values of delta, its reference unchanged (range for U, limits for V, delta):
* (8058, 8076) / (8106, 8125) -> 5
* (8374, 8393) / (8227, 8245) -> 56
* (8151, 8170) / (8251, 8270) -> -1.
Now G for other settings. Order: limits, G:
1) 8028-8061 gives 3.01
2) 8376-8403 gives 3.22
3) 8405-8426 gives 3.05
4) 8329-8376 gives 3.07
